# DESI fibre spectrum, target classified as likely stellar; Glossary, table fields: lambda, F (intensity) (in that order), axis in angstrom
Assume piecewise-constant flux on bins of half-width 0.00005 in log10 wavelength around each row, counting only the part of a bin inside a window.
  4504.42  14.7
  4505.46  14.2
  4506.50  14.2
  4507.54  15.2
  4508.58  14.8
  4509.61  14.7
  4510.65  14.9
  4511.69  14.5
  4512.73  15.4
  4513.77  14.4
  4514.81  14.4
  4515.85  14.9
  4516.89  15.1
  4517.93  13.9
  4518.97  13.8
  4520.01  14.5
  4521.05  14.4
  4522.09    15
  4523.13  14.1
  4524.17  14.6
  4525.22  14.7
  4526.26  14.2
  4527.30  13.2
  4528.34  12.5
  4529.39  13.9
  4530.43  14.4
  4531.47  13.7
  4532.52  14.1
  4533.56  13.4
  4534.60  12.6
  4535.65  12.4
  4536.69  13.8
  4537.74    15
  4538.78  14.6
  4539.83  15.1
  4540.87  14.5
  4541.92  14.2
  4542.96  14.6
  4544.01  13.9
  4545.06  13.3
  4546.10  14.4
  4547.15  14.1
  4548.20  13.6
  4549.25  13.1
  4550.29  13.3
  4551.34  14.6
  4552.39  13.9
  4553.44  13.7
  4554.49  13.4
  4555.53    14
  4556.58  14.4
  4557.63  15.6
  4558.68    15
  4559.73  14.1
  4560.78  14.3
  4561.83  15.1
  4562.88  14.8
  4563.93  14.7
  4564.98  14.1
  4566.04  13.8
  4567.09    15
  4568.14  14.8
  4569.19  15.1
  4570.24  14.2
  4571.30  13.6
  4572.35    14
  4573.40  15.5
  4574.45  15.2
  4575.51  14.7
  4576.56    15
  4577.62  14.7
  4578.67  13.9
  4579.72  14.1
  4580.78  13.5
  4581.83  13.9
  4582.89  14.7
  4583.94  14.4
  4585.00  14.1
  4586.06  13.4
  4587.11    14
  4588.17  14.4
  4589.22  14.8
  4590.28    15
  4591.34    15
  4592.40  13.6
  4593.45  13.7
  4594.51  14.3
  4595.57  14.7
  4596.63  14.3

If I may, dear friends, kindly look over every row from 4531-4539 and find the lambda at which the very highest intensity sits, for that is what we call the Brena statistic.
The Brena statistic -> 4537.74 angstrom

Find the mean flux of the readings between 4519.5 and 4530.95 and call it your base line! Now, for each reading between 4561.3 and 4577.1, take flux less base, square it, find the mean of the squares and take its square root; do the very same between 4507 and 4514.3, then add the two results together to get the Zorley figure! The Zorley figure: 1.52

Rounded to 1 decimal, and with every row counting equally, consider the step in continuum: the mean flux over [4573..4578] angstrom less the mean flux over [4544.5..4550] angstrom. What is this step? 1.3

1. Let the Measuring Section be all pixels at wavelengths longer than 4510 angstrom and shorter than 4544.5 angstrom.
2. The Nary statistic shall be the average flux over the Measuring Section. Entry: 14.2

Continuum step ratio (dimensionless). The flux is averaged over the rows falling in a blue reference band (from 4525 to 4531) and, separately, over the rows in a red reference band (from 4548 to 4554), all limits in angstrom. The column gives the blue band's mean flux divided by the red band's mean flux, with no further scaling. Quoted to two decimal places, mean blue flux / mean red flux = 1.01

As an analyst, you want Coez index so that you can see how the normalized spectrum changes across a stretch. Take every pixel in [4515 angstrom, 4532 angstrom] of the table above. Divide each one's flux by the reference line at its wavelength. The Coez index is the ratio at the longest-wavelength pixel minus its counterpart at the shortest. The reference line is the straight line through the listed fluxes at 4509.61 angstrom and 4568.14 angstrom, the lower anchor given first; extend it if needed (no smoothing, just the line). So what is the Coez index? -0.083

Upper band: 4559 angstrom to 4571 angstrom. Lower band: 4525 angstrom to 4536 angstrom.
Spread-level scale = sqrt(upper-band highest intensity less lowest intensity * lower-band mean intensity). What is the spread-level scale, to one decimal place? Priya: 4.2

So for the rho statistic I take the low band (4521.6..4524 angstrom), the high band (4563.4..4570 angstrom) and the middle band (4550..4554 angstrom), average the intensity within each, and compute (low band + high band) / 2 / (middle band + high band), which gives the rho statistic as 0.512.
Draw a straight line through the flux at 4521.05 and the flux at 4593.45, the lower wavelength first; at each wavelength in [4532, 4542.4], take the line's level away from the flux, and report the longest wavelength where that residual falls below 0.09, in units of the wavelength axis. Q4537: 4541.92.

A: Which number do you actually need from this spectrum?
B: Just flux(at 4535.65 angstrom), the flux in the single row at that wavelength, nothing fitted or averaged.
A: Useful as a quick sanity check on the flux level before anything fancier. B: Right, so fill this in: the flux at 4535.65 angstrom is 12.4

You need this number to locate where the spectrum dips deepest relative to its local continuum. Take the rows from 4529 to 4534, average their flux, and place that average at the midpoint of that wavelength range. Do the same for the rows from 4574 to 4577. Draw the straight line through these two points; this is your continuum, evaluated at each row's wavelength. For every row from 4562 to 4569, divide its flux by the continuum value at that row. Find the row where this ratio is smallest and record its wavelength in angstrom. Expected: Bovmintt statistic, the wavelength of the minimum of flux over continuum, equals 4566.04 angstrom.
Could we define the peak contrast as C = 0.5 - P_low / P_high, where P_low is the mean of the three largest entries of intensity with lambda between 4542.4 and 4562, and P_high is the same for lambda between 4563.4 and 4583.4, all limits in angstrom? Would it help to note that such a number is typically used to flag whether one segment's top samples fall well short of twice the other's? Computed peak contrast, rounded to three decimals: -0.498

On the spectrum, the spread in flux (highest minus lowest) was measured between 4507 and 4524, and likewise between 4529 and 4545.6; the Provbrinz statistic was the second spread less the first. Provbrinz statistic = 1.10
